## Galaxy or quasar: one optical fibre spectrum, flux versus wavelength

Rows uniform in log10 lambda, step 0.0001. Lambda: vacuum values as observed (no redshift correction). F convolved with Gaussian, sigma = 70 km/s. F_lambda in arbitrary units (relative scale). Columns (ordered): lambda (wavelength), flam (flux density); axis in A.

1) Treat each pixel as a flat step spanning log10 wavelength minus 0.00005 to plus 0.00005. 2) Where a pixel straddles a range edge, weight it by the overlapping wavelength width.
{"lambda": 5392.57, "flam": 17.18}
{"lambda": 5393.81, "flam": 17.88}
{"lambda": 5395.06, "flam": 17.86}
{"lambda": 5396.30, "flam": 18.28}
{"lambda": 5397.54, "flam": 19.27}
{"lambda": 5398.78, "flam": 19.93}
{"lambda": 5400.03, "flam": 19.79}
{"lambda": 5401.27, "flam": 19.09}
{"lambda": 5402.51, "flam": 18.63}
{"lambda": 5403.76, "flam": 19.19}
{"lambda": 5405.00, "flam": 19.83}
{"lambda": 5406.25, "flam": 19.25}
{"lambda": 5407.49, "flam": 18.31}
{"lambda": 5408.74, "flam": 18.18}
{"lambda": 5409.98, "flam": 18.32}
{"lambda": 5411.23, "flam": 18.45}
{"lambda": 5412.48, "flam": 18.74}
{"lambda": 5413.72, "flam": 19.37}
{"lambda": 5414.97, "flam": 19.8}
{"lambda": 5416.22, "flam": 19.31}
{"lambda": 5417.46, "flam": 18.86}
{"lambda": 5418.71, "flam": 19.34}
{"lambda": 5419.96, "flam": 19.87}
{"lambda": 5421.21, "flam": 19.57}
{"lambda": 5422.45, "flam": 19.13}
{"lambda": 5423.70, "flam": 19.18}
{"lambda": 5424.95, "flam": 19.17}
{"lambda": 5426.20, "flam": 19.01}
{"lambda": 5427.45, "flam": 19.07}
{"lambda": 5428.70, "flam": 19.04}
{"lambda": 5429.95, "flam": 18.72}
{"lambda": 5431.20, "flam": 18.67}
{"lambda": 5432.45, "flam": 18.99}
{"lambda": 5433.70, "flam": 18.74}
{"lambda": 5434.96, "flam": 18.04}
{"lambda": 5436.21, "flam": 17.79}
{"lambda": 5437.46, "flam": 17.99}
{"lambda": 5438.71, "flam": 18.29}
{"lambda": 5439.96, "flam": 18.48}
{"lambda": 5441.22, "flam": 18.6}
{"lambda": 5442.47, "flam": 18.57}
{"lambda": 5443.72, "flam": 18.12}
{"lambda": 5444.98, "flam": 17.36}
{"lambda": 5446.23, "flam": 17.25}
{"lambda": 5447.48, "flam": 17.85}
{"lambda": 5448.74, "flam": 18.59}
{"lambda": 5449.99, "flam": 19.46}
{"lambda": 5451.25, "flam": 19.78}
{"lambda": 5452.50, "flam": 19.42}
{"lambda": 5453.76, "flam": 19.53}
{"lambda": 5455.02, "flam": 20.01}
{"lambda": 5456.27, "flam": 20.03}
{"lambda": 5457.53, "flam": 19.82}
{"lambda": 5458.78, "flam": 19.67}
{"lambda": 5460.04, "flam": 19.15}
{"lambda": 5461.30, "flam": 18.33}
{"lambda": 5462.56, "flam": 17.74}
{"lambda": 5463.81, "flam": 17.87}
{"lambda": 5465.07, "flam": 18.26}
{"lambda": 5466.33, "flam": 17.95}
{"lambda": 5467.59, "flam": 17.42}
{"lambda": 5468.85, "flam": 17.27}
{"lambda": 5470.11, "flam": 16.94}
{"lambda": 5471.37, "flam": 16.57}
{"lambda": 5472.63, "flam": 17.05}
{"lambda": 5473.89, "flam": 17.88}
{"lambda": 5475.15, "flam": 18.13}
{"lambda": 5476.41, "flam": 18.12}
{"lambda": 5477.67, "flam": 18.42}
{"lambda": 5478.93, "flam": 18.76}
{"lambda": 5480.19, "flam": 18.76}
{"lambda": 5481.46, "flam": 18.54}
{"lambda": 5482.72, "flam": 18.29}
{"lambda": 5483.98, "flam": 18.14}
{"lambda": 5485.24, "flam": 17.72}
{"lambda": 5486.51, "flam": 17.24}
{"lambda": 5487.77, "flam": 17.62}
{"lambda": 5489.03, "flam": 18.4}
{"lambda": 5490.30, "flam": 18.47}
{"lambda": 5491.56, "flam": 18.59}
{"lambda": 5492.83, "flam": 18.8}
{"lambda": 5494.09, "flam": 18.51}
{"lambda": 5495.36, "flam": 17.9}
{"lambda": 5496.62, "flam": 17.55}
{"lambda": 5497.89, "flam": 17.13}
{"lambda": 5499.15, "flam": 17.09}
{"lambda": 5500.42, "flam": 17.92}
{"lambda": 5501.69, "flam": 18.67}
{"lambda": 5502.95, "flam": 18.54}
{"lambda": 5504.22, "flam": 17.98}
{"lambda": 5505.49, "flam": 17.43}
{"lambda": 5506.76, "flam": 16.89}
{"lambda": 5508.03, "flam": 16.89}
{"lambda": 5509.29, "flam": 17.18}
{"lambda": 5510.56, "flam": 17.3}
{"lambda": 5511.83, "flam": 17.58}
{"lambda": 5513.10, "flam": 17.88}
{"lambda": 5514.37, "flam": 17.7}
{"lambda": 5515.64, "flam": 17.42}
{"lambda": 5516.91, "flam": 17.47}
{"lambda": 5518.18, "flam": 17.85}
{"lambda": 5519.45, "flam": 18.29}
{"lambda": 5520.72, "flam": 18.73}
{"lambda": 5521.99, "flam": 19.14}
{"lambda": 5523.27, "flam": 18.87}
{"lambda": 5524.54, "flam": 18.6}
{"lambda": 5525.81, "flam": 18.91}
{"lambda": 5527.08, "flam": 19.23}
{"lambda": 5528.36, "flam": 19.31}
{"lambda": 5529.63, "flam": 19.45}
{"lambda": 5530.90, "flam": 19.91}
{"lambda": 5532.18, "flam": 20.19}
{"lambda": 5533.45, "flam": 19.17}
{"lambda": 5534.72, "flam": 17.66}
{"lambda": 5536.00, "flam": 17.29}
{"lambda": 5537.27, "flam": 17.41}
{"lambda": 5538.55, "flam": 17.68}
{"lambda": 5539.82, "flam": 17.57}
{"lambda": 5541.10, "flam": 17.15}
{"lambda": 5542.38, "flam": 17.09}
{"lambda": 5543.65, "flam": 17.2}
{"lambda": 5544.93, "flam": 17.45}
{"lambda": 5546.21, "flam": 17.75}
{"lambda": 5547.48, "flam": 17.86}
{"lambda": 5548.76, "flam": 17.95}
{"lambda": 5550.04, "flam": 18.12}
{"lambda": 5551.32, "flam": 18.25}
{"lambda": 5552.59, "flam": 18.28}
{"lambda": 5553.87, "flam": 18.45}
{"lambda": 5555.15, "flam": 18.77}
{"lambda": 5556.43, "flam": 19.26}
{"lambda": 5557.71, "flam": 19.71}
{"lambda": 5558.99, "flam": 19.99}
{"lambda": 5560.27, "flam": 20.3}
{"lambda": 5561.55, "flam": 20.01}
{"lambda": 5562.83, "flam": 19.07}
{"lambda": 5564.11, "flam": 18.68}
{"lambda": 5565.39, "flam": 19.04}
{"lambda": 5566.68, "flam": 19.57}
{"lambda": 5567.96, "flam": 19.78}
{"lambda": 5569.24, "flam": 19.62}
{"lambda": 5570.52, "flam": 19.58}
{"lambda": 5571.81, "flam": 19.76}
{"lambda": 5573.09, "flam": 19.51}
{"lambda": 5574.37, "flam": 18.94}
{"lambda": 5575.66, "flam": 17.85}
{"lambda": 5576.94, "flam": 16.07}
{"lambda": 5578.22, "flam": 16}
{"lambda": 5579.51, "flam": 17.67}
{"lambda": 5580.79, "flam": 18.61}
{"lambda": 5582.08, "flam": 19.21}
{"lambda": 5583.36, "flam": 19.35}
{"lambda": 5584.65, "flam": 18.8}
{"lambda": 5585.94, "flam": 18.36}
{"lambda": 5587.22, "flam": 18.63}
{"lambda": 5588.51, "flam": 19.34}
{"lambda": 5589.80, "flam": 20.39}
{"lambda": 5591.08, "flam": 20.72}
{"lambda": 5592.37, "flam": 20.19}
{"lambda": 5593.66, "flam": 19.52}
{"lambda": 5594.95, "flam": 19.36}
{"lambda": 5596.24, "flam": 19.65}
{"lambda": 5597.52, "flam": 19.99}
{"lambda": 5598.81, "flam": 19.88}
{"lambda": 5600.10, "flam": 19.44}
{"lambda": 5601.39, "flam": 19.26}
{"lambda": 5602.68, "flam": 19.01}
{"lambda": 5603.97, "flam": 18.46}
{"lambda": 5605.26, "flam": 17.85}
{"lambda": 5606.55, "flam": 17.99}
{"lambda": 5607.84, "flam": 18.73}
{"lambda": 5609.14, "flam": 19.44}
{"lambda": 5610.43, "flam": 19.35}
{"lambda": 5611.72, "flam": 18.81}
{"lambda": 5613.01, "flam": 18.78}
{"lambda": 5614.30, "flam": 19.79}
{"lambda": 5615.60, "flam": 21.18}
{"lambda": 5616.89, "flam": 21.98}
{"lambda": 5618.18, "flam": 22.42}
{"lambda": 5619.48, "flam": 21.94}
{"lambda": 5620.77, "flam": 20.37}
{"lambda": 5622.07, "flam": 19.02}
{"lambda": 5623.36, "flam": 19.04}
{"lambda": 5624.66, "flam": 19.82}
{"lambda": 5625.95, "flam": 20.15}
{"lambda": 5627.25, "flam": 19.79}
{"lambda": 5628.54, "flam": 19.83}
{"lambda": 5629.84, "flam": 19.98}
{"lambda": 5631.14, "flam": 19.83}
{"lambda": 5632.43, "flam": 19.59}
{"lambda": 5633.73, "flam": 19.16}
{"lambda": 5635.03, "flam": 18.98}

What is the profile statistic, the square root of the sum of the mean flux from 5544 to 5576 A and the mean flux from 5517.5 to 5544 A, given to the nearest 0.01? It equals 6.11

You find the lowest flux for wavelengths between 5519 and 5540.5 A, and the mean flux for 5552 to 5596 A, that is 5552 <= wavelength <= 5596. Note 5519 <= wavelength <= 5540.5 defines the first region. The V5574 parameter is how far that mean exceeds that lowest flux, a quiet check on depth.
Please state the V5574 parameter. 1.8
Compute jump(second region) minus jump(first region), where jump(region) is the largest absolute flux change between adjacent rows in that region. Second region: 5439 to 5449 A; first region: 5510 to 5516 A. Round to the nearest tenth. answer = 0.5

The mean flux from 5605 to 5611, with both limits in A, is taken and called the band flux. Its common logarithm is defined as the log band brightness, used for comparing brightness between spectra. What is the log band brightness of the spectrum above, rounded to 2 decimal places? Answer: 1.27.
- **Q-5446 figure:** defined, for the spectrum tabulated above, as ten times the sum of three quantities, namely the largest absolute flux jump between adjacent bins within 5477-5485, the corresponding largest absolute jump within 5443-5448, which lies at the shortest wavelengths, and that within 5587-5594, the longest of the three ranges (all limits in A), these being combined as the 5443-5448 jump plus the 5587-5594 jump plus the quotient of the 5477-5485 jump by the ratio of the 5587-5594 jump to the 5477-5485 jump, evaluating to 19.2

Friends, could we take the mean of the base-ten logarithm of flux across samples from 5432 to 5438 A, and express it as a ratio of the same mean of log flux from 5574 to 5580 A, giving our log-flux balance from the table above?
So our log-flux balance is 1.02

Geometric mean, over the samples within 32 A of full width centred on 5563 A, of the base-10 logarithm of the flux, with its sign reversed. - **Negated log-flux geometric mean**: -1.27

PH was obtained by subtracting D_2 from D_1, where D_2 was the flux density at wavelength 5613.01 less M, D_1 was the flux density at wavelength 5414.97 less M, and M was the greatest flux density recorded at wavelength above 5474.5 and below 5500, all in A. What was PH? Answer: 1.0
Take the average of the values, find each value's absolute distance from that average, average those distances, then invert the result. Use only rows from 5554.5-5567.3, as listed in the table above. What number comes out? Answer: 2.1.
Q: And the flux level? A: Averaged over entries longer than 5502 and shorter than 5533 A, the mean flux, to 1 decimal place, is 18.3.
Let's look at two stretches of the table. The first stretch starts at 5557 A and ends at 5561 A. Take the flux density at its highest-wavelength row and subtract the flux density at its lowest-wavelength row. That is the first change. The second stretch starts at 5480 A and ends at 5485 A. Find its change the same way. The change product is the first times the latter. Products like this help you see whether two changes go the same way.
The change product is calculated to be -0.37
